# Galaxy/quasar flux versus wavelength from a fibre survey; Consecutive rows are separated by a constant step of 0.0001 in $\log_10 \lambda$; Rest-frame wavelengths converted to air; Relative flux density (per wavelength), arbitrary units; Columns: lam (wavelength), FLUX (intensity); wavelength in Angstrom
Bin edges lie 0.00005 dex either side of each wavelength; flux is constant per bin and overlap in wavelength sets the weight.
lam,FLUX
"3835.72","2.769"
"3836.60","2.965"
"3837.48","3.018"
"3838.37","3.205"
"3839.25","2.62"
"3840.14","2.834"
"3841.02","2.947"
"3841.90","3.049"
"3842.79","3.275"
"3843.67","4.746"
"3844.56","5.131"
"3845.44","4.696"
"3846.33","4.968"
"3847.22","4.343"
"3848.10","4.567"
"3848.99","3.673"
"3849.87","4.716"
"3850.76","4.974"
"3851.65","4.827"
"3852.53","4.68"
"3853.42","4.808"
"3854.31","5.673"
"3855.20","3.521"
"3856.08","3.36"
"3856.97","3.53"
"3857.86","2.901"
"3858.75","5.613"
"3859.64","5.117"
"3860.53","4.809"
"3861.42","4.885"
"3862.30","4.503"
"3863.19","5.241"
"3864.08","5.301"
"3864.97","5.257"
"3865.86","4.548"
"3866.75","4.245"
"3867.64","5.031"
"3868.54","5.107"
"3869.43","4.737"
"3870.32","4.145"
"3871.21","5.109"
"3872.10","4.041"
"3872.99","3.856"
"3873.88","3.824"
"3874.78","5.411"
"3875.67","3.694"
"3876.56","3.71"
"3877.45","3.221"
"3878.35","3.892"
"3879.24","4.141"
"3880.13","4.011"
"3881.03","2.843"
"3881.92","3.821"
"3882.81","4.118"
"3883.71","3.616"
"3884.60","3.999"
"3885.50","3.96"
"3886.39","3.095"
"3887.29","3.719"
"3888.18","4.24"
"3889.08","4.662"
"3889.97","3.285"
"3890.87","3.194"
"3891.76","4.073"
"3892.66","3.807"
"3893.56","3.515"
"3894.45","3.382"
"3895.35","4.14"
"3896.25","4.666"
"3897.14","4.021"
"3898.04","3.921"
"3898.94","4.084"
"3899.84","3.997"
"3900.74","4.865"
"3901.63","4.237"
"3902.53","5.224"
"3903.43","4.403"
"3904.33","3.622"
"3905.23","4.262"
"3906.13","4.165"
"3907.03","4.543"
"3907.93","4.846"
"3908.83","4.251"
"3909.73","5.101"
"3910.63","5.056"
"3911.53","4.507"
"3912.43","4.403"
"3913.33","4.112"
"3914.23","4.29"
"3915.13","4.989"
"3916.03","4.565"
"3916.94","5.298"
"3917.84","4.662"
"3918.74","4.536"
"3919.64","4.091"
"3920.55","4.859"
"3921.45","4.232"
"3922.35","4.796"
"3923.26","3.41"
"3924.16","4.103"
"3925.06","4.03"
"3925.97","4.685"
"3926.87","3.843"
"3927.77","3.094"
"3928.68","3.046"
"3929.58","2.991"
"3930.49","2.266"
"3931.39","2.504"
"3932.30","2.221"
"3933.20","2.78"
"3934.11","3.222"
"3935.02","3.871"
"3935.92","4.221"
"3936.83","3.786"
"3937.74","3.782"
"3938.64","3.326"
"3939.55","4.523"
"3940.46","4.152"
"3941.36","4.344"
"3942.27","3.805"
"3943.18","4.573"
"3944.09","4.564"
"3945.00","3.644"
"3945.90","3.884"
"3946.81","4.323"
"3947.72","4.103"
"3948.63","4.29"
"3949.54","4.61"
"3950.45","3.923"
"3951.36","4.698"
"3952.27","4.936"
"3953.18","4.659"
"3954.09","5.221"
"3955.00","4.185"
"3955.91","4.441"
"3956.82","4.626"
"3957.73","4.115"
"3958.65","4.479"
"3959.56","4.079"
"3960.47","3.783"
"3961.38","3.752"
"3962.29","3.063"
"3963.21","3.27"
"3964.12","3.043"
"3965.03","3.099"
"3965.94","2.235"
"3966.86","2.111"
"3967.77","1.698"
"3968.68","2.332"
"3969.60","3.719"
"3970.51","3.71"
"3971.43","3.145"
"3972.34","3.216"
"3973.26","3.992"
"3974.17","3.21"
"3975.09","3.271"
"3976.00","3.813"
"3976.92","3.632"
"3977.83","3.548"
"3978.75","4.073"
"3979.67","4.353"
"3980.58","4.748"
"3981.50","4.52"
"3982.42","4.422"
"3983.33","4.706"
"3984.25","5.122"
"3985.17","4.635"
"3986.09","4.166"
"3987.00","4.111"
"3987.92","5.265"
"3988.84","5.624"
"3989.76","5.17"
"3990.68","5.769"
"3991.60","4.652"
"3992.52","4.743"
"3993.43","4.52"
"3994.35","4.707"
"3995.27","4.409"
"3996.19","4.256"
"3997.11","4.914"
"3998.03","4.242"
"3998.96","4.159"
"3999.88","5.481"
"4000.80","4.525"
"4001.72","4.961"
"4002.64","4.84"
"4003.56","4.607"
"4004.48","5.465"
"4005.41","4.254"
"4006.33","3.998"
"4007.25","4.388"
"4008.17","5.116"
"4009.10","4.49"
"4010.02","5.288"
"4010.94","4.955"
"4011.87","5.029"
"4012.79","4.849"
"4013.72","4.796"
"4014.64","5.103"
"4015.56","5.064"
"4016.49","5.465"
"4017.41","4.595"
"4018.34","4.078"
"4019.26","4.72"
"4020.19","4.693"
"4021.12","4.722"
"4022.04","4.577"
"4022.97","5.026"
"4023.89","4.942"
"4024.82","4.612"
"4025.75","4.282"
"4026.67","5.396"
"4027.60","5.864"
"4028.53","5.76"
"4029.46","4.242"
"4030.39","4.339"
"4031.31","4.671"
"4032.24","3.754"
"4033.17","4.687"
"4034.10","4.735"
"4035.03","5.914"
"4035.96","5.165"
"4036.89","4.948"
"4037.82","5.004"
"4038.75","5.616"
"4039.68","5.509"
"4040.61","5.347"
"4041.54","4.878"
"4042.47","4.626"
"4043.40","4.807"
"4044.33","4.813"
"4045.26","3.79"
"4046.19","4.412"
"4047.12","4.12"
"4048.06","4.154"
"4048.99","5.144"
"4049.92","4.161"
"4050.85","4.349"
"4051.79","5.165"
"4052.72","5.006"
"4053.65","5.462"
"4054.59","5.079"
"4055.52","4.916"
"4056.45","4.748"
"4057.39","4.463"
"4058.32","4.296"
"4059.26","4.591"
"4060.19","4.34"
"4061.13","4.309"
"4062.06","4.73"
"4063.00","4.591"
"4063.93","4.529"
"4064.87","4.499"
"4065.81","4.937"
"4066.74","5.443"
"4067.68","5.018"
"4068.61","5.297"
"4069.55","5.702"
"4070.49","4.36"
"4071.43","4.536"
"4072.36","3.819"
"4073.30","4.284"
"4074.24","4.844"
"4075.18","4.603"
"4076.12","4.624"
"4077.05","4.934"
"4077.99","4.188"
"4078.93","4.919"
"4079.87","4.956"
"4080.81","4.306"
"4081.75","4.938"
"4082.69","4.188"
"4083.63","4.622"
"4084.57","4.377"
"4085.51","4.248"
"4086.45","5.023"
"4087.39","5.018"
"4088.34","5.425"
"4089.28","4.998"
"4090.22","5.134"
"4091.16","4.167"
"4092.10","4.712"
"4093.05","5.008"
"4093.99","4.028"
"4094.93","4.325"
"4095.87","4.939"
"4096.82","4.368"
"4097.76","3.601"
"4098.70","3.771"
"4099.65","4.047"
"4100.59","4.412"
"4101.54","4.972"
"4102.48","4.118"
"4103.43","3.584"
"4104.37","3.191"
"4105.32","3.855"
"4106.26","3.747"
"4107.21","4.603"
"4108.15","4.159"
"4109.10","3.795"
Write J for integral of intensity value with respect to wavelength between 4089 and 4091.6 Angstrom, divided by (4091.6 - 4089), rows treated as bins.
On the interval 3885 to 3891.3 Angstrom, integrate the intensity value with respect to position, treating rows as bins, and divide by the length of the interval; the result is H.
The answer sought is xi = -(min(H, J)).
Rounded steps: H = 3.74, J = 4.76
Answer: -3.74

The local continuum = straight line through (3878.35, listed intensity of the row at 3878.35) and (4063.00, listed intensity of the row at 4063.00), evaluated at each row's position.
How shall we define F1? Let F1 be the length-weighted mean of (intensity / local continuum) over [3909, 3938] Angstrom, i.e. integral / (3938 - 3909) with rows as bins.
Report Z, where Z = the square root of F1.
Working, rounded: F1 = 0.98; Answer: 0.99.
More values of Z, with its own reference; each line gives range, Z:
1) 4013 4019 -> 1.05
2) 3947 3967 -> 0.97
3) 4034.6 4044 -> 1.07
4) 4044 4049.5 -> 0.98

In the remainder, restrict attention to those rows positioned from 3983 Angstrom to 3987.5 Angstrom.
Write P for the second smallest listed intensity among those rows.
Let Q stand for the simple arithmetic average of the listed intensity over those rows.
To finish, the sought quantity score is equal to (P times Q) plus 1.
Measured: 20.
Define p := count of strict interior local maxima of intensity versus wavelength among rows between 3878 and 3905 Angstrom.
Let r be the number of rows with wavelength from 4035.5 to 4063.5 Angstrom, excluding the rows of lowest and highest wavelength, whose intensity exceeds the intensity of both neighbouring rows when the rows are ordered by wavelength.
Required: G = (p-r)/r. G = 0.125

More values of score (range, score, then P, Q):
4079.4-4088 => 21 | 4.248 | 4.63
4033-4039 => 25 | 4.735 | 5.15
